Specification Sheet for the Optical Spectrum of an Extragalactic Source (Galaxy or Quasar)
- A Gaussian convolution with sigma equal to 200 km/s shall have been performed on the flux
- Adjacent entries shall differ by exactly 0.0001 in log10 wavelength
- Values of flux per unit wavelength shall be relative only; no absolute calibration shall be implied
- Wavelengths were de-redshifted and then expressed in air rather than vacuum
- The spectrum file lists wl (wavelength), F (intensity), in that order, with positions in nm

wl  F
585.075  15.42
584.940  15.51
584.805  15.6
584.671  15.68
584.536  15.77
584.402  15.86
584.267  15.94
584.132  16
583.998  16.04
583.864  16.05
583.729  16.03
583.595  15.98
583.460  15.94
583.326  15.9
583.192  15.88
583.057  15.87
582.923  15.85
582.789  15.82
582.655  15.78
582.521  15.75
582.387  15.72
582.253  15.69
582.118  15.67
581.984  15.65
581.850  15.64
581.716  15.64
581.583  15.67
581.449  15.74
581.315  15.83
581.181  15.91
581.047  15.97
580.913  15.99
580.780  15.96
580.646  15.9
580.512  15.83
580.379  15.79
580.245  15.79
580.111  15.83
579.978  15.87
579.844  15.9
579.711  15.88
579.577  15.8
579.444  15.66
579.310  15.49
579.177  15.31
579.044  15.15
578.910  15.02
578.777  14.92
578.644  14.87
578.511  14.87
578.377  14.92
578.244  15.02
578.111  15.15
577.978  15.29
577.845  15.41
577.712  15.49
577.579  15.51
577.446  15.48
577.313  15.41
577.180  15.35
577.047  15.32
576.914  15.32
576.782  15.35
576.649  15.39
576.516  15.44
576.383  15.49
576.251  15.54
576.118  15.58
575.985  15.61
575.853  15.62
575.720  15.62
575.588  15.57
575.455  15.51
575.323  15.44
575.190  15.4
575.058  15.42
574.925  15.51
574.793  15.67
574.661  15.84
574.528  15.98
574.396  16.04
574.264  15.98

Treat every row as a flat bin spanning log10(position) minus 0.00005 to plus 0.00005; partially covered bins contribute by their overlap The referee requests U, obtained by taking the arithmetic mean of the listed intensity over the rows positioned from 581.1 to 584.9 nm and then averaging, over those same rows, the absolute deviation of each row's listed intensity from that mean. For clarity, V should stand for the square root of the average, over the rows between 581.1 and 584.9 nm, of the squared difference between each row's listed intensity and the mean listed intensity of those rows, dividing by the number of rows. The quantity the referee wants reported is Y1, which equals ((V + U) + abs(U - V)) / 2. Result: 0.13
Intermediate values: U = 0.12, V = 0.13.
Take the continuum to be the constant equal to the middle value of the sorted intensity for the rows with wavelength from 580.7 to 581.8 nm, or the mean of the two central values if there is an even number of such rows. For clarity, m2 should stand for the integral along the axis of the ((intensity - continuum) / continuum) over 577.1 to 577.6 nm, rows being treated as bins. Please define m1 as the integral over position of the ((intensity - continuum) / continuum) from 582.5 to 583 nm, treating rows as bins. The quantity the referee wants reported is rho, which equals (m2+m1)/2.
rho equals -0.0080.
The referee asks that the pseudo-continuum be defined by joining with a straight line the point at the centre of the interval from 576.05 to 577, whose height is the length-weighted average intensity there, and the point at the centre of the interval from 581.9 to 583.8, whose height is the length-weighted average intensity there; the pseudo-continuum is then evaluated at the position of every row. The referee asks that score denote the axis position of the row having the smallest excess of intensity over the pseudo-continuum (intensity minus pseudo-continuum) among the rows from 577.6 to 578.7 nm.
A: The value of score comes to 578.644 nm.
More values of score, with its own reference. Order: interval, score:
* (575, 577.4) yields 577.047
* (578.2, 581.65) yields 578.644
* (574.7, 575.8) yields 575.190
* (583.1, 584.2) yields 583.192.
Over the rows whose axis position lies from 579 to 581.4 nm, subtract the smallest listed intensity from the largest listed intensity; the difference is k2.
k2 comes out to 0.84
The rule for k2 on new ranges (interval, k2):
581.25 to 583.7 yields 0.34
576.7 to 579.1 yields 0.64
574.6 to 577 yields 0.52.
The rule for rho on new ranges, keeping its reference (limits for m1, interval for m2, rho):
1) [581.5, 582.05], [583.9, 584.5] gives -0.0022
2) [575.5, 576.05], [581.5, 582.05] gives -0.0084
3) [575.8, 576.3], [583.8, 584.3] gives -0.0022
